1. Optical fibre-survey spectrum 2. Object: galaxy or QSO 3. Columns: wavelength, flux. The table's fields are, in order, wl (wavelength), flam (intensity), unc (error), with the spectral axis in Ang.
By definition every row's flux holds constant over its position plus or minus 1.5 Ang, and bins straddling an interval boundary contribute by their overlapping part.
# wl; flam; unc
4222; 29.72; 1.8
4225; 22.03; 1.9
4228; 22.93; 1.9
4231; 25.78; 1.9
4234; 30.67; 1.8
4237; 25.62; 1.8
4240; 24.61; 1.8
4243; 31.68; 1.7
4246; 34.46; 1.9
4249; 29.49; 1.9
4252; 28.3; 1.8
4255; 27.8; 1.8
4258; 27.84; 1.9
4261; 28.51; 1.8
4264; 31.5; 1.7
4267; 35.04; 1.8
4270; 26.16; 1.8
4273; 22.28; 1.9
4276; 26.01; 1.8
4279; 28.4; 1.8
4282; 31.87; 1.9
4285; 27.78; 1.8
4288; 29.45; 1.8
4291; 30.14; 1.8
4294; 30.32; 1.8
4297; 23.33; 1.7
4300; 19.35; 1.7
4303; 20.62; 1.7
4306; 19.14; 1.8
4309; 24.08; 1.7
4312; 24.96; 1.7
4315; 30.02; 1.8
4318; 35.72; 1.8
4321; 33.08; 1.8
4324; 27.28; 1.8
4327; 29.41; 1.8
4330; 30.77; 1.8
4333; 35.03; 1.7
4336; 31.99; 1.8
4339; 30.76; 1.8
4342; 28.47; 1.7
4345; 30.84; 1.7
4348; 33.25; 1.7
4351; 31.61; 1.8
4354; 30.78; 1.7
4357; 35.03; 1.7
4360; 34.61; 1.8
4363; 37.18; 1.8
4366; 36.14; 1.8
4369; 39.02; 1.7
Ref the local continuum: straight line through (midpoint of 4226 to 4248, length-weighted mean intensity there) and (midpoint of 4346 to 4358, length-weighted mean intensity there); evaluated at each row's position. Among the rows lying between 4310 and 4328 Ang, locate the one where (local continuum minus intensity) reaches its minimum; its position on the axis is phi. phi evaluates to 4318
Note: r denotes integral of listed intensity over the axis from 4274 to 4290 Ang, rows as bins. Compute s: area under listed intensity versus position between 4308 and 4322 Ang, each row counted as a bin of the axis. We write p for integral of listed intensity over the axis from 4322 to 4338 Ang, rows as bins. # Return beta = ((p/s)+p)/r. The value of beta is 1.09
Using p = 495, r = 457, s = 415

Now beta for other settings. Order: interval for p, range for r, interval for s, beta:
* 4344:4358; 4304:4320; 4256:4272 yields 1.06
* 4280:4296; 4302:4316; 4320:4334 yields 1.44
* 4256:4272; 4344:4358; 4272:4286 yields 1.05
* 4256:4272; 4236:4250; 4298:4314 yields 1.15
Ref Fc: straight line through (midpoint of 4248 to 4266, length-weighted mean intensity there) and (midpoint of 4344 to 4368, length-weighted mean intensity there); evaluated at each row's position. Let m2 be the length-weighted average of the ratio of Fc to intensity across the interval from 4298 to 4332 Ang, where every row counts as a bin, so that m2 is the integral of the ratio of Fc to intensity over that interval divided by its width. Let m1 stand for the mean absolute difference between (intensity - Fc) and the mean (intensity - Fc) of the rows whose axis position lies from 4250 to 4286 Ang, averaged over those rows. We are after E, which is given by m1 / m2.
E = 1.9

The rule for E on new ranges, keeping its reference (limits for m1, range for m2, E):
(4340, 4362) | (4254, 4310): 1.5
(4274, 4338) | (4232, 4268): 3.7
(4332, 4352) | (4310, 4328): 1.5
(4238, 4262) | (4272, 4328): 1.9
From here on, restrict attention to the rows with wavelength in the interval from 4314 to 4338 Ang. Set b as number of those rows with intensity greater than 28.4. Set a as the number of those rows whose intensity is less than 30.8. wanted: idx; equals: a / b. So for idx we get 0.6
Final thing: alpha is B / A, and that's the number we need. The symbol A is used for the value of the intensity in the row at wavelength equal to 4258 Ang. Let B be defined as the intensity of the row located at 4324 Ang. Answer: 0.98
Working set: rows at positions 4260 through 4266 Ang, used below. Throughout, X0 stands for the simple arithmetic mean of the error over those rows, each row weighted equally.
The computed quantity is 1.75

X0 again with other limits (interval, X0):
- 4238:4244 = 1.75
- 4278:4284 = 1.85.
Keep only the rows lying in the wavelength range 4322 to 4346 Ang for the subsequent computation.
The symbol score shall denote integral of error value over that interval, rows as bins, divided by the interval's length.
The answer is 1.76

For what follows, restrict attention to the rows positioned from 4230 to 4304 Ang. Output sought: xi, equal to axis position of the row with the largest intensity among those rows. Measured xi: 4267 Ang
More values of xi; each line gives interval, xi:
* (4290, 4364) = 4363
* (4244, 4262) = 4246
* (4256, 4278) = 4267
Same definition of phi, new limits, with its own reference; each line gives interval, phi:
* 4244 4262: 4246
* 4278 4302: 4282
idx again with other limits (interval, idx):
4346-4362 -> 0.2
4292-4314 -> 7.0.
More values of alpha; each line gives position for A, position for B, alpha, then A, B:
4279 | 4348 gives 1.17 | 28.4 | 33.25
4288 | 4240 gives 0.84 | 29.45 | 24.61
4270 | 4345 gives 1.18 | 26.16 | 30.84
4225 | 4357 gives 1.59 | 22.03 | 35.03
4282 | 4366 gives 1.13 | 31.87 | 36.14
